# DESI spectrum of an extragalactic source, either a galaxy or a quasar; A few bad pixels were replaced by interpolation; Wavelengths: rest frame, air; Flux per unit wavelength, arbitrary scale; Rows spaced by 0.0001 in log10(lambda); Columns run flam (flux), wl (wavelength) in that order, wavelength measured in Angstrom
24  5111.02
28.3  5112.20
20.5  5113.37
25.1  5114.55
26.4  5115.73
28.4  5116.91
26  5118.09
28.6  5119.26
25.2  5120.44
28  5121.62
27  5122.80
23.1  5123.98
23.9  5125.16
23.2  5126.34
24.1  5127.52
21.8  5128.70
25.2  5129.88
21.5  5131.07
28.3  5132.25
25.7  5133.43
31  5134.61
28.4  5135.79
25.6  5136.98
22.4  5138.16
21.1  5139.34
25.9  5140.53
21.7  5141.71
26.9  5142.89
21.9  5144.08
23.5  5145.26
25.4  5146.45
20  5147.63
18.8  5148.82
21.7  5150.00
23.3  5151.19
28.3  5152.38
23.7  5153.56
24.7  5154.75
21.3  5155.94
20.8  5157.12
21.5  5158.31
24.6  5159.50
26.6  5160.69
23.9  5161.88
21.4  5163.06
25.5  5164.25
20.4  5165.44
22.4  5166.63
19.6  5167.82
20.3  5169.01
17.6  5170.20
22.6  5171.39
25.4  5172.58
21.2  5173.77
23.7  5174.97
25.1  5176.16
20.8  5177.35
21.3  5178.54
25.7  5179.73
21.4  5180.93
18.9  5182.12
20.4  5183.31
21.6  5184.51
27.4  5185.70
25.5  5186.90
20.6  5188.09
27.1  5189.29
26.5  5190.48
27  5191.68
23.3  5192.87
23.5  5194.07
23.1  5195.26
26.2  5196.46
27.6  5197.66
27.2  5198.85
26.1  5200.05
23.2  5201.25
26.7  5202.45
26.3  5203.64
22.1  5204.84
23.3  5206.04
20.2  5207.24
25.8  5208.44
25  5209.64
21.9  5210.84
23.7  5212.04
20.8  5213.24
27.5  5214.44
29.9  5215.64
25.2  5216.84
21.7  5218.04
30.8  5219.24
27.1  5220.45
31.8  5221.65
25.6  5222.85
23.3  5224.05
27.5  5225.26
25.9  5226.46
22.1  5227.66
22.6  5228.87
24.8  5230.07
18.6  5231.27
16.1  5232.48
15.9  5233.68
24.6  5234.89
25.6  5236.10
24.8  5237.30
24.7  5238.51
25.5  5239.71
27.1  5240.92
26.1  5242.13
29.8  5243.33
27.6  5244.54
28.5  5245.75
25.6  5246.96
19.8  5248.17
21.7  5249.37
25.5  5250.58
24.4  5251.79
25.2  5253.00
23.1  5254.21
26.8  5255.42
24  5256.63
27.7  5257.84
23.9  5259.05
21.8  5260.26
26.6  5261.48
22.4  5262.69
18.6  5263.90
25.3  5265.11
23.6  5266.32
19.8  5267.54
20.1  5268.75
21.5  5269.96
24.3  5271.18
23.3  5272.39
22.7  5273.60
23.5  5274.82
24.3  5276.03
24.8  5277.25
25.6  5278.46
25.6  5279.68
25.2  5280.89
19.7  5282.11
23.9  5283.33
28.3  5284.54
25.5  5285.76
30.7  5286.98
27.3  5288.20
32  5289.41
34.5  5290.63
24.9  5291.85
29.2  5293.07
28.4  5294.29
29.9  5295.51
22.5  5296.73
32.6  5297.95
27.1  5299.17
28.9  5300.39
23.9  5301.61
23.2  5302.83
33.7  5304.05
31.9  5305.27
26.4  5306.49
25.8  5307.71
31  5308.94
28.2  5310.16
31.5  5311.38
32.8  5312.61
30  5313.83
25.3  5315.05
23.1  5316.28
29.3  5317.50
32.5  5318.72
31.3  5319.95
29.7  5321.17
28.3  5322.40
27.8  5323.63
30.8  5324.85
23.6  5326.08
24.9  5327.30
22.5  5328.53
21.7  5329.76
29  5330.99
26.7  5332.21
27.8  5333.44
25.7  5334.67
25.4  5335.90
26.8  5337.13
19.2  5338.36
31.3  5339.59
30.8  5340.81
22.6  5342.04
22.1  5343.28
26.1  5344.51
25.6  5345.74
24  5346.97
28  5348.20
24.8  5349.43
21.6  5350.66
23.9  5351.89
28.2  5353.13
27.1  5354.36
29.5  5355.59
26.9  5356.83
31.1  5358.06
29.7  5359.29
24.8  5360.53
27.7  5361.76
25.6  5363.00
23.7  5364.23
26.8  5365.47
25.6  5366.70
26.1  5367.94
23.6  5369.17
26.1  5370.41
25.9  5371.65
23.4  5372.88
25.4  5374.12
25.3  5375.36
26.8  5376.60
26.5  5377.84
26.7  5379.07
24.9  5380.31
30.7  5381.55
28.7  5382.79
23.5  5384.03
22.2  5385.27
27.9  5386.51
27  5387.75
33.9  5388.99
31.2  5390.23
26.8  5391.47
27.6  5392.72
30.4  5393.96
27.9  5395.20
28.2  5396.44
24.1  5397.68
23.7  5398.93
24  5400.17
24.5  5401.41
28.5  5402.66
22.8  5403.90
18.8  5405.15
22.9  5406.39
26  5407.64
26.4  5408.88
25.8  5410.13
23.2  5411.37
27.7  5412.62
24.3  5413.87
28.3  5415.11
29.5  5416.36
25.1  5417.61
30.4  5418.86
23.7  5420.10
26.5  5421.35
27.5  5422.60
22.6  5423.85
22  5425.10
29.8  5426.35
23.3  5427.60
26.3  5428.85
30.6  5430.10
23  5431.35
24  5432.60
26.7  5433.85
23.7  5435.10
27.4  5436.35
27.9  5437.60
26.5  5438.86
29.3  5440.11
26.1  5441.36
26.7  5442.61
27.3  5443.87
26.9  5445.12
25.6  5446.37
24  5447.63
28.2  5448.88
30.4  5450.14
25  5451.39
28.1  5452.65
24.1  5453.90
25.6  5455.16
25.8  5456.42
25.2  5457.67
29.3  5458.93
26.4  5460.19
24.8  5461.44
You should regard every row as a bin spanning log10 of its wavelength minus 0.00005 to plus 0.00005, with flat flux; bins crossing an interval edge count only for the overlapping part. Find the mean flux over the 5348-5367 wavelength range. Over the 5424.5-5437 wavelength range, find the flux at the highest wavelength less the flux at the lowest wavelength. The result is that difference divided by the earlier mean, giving 0.20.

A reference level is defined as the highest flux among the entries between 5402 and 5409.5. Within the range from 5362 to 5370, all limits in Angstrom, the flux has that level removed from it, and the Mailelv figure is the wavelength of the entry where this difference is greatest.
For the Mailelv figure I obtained 5365.47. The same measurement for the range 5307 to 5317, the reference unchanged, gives 5312.61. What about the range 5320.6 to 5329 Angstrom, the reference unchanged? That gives 5324.85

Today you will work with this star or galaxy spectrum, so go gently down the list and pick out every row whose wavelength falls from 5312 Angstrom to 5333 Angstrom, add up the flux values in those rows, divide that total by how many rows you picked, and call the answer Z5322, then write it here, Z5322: 27.6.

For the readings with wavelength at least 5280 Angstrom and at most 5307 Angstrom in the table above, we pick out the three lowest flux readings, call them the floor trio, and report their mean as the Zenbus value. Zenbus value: 21.8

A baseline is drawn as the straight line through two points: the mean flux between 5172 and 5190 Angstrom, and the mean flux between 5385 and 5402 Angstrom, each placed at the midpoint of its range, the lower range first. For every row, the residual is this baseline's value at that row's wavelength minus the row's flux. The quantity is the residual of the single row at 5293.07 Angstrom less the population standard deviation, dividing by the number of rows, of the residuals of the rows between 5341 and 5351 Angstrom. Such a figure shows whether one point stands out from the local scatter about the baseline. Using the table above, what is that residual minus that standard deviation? -6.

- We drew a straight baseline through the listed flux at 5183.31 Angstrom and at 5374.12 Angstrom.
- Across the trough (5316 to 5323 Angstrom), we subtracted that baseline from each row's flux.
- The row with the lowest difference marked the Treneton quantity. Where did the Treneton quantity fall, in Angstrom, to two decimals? 5316.28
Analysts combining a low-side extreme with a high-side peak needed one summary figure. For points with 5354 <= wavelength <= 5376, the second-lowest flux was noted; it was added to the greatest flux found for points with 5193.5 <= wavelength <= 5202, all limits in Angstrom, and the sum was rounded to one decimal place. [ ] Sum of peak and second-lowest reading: 51.2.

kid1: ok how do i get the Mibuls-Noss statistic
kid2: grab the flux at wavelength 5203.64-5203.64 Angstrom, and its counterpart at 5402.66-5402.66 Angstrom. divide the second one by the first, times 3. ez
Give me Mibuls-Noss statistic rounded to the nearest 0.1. 3.3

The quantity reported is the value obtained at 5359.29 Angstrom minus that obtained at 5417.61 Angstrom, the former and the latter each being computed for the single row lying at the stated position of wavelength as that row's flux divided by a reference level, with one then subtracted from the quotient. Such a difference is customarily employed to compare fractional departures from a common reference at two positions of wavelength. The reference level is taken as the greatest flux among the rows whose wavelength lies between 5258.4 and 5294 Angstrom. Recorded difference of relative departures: 0.13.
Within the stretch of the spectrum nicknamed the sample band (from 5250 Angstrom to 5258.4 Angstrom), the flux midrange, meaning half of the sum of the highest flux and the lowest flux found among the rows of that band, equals 25.4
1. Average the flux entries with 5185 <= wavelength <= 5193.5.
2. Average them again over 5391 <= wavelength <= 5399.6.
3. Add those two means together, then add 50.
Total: 102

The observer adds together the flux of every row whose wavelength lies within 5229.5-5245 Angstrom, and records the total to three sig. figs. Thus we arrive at 311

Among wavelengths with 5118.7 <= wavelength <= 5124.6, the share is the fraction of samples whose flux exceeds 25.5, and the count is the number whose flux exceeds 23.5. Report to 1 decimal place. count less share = 3.4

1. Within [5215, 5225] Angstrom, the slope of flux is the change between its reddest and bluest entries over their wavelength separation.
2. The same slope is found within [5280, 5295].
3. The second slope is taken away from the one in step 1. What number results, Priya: -1.0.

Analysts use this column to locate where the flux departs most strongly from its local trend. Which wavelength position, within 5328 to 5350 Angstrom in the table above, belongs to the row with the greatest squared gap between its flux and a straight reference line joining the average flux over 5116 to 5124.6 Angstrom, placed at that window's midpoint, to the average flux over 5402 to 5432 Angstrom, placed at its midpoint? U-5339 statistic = 5338.36 Angstrom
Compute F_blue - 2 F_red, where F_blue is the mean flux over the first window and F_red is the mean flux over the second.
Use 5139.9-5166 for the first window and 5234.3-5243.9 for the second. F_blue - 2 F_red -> -28.8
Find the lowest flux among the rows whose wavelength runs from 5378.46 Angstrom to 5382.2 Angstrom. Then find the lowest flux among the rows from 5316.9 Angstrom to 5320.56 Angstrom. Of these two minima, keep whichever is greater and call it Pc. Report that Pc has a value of 29.3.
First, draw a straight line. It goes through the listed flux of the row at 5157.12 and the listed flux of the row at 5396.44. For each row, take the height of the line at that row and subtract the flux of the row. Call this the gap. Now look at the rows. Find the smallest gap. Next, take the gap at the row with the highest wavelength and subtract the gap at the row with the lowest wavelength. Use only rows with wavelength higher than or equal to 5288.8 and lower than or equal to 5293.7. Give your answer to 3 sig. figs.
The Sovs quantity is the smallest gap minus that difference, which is -12.5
